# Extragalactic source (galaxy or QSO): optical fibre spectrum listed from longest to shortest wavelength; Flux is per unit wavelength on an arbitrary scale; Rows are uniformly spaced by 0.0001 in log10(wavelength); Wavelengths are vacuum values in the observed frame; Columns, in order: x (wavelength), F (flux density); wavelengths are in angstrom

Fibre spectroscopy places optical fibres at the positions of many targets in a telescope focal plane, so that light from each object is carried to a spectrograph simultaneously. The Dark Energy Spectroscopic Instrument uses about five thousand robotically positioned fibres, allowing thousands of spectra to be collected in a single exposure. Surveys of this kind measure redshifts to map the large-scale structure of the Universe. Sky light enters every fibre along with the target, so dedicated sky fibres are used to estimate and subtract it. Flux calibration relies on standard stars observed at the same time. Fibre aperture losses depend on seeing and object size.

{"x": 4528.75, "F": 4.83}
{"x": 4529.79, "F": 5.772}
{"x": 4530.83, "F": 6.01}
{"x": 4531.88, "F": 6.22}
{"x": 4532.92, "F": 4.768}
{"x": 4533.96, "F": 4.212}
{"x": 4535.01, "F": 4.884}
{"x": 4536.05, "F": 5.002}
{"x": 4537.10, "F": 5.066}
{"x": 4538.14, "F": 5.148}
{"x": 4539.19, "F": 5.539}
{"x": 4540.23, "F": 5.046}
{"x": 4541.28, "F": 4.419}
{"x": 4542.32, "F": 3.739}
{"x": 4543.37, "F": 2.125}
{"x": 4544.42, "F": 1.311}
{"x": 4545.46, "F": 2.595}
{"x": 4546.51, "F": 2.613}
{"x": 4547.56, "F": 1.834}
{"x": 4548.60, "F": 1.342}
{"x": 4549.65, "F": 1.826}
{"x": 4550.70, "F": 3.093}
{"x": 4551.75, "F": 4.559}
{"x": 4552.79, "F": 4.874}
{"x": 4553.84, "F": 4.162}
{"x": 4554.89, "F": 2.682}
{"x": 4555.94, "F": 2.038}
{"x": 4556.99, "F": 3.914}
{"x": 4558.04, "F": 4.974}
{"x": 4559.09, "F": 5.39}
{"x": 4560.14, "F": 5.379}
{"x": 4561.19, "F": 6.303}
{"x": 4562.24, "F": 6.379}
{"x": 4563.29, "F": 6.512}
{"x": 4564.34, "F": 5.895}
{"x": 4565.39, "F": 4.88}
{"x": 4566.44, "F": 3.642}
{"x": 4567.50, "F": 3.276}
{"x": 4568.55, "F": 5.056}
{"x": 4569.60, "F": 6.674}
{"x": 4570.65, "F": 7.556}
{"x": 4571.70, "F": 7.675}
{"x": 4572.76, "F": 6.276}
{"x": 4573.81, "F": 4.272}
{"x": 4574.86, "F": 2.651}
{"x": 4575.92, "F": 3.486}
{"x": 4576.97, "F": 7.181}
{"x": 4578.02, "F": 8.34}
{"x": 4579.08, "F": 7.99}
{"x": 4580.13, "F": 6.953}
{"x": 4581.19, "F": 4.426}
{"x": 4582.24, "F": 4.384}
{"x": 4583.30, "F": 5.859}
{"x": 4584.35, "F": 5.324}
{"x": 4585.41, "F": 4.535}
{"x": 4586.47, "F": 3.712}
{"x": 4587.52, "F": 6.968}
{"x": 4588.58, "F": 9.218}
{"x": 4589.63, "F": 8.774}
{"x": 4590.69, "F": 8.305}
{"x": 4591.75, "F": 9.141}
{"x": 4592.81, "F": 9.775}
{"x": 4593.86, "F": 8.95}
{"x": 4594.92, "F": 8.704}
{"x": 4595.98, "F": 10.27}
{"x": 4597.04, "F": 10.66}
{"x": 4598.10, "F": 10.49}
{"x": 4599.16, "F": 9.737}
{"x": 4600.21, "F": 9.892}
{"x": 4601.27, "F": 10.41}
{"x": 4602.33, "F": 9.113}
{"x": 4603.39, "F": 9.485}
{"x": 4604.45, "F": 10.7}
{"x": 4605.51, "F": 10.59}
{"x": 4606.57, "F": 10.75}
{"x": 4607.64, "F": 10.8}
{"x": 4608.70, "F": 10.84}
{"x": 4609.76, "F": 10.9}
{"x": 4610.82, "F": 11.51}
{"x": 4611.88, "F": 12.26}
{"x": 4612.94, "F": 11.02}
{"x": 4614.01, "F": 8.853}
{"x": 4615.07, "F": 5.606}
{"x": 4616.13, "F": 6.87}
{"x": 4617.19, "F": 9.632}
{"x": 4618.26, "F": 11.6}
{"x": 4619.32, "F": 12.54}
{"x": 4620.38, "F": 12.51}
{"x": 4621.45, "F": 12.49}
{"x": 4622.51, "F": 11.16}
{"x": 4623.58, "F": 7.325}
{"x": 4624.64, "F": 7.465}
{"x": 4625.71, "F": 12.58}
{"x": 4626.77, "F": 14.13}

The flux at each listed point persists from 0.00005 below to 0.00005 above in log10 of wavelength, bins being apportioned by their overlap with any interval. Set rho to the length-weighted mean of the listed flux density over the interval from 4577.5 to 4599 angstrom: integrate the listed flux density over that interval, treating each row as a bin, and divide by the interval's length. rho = 7.7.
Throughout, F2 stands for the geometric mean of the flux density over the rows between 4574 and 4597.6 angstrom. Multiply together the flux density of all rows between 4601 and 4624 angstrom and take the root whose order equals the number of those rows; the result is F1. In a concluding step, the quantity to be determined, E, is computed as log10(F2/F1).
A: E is -0.2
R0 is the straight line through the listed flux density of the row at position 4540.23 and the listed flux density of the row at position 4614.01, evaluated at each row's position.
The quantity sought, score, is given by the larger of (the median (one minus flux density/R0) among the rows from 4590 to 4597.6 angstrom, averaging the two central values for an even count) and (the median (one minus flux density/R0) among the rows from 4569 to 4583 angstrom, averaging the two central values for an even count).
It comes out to 0.02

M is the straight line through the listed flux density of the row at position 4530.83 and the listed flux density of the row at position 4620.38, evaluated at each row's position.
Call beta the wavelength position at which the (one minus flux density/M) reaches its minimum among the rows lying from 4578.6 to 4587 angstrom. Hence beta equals 4579.08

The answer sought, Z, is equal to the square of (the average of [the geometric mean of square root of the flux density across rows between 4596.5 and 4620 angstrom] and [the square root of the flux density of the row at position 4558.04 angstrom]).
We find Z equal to 7.3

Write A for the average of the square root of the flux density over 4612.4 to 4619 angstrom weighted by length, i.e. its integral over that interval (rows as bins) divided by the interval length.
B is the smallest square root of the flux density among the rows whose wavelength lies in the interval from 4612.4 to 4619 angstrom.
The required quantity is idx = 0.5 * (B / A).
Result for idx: 0.397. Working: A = 3.0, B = 2.4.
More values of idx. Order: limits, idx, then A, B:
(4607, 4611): 0.497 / 3.3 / 3.3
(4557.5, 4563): 0.467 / 2.4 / 2.2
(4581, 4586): 0.473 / 2.2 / 2.1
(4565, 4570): 0.423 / 2.1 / 1.8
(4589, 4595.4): 0.482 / 3.0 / 2.9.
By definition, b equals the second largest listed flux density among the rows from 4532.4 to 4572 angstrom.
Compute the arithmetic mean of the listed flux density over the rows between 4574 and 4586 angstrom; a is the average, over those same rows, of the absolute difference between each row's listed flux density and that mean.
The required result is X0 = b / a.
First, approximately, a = 1.55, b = 7.556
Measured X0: 4.9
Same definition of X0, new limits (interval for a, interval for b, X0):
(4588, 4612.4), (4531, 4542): 6.7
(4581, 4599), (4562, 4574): 3.5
